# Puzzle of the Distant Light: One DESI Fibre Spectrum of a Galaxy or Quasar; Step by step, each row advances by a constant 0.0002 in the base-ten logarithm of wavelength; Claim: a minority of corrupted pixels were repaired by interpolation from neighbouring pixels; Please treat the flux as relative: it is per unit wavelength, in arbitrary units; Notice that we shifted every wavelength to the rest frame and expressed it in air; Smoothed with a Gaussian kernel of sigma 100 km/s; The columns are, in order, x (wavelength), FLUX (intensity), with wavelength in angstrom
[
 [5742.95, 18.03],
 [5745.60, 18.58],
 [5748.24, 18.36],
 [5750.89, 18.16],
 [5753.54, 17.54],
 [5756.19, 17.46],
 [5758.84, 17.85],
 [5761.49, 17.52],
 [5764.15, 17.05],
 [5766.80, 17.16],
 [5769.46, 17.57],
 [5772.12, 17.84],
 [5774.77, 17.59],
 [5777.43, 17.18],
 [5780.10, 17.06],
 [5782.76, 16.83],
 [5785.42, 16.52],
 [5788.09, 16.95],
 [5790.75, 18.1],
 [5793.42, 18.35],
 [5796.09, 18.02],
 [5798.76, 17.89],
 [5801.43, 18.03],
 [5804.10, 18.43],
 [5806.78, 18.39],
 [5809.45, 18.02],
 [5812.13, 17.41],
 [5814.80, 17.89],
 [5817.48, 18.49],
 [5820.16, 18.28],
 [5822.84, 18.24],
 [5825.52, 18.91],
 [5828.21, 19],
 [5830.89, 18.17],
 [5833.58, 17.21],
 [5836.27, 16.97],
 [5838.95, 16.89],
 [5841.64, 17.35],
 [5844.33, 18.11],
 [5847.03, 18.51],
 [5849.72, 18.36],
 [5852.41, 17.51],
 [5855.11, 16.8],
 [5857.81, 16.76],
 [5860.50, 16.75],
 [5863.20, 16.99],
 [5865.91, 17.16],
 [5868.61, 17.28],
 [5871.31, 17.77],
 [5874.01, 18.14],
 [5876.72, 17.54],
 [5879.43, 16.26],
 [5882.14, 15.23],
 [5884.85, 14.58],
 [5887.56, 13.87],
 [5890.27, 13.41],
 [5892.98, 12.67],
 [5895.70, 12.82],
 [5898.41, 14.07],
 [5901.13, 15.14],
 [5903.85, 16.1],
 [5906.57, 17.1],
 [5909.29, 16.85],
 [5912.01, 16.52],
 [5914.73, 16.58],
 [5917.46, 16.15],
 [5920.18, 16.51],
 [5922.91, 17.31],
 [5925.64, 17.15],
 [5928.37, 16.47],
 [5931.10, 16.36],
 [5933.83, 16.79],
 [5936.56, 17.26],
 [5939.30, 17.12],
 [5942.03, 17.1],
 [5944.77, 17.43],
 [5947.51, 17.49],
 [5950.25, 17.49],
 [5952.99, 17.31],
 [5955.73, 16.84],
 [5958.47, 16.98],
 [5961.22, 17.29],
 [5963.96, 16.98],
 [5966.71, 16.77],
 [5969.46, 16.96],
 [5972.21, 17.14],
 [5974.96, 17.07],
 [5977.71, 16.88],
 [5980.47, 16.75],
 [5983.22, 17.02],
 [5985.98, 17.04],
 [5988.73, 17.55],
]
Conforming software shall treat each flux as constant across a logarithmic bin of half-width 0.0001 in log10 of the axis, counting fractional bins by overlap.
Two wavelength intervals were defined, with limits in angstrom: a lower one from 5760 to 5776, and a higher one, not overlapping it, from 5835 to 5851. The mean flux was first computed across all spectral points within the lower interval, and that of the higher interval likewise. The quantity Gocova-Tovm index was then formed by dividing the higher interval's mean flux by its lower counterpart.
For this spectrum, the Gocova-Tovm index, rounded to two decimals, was 1.01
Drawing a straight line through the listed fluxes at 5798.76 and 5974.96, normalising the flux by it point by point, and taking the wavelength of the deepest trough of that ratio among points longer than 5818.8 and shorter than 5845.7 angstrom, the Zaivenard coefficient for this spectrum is 5838.95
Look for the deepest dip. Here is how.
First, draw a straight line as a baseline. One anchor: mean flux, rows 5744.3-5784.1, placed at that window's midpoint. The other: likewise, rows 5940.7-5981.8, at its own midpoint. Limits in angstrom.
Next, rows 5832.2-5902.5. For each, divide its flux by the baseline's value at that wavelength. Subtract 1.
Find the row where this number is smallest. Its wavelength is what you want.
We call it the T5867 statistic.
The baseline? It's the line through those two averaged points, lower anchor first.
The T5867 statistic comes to 5892.98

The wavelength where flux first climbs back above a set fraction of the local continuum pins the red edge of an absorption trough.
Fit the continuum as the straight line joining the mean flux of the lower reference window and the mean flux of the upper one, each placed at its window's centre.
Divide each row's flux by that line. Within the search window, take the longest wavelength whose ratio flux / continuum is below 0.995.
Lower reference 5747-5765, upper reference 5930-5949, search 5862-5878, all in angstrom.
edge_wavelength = 5865.91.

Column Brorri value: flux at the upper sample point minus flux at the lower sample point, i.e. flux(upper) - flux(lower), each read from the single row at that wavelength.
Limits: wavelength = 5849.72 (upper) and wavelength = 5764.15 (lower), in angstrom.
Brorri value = 1.3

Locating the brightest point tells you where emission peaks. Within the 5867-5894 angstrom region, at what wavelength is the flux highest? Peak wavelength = 5874.01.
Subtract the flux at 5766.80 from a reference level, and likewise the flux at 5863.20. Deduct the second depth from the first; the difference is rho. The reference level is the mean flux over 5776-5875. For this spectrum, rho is -0.17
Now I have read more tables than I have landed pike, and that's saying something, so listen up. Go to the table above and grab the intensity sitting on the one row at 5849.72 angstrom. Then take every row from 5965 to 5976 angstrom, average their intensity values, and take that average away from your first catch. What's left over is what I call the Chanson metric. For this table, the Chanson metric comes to 1.4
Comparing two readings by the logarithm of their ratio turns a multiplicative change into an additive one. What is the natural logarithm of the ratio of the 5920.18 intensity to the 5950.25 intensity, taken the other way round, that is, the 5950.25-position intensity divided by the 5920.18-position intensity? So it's 0.058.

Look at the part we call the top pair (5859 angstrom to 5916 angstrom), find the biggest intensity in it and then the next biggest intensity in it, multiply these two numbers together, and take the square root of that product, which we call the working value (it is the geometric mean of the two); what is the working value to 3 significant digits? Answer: 18.0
